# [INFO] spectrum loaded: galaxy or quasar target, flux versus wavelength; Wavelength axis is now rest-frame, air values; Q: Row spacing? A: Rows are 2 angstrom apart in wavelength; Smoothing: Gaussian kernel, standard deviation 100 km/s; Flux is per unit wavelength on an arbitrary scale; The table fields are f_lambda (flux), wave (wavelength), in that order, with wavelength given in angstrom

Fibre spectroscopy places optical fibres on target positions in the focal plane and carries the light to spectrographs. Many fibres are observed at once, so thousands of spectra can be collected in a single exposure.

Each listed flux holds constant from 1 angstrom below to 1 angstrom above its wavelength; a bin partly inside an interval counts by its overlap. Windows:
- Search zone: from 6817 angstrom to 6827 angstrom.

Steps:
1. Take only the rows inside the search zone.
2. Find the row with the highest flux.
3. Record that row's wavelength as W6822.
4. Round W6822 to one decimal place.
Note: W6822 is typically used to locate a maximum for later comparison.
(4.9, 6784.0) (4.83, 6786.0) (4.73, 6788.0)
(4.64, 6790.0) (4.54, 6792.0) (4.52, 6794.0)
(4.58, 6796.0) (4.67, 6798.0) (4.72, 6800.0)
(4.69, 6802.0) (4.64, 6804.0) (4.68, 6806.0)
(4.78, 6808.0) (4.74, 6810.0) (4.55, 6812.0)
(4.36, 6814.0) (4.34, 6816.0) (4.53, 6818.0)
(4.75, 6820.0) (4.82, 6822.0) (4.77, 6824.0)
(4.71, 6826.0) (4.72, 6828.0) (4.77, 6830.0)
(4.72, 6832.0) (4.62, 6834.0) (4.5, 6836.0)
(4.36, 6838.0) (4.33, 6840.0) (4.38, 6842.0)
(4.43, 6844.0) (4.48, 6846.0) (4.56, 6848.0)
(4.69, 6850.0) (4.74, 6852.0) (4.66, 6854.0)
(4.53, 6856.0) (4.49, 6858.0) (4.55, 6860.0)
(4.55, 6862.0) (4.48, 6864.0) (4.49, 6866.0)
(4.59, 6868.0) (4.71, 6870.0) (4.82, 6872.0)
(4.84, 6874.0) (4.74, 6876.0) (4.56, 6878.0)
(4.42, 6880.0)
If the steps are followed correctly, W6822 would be 6822.0 angstrom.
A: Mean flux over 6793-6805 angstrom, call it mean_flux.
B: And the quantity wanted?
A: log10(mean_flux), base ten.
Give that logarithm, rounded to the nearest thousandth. 0.666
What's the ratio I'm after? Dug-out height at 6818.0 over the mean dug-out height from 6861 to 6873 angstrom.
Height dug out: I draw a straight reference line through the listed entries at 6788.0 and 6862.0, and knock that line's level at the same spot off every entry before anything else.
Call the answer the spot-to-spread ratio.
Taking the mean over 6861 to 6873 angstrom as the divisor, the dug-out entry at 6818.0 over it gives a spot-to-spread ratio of -1.8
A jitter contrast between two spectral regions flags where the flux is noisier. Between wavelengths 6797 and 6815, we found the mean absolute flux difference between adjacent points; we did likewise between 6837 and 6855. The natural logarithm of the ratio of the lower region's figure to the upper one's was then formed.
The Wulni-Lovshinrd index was 0.3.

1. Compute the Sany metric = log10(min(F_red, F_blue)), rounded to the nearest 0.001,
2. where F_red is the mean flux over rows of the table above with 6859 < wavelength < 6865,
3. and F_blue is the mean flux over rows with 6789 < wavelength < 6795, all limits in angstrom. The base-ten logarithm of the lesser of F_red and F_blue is 0.656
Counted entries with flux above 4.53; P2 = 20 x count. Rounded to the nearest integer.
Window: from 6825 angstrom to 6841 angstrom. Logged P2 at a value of 100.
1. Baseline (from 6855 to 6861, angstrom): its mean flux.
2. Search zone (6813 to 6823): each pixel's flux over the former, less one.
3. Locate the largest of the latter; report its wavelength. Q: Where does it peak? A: 6822.0 angstrom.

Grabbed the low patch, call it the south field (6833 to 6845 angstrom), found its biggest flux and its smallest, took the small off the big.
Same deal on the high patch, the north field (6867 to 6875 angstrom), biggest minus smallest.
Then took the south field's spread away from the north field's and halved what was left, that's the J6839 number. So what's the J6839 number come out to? -0.02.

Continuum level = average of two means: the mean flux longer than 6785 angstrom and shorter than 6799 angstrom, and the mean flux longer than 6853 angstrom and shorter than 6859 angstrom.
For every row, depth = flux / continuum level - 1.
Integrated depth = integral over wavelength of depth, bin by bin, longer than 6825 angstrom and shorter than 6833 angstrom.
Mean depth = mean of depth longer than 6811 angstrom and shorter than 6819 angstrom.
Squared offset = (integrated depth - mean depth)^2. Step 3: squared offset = 0.066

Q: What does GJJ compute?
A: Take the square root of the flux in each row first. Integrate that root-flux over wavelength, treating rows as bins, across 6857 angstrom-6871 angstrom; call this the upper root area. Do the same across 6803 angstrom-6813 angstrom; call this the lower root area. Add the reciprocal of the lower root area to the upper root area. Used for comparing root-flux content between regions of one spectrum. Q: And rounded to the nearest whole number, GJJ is 30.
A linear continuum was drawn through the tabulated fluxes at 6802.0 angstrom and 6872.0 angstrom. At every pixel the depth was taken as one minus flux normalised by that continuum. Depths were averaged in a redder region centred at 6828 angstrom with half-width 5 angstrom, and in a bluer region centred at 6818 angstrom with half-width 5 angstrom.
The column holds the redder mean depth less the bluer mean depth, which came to -0.03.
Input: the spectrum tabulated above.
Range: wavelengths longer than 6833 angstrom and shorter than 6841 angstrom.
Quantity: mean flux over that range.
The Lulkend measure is 4.45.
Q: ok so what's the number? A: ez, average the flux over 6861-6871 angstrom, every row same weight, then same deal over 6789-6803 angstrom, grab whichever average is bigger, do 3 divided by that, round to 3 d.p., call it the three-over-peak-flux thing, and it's 0.649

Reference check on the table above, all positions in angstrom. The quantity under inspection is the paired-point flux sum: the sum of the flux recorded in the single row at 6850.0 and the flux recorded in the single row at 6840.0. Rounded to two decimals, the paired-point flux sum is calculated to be 9.02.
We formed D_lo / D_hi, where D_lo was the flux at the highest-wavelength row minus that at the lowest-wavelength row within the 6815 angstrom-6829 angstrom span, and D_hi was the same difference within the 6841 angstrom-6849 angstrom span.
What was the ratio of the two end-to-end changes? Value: 2.1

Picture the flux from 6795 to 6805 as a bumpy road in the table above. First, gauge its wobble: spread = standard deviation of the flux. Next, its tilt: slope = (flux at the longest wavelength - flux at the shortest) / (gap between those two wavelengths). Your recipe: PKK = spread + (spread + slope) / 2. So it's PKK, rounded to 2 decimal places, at 0.08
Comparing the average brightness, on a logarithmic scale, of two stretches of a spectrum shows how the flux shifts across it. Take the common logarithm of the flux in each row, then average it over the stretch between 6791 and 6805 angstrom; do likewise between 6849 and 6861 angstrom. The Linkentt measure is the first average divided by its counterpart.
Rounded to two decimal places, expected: 1.00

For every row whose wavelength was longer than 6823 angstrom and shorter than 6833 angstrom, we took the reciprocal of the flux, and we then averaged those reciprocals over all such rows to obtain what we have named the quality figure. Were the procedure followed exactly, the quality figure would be 0.211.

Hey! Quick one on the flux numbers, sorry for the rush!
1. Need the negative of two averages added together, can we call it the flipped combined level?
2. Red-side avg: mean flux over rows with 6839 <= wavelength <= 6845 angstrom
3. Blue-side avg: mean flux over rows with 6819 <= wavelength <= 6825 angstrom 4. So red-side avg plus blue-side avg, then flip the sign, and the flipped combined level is -9.16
